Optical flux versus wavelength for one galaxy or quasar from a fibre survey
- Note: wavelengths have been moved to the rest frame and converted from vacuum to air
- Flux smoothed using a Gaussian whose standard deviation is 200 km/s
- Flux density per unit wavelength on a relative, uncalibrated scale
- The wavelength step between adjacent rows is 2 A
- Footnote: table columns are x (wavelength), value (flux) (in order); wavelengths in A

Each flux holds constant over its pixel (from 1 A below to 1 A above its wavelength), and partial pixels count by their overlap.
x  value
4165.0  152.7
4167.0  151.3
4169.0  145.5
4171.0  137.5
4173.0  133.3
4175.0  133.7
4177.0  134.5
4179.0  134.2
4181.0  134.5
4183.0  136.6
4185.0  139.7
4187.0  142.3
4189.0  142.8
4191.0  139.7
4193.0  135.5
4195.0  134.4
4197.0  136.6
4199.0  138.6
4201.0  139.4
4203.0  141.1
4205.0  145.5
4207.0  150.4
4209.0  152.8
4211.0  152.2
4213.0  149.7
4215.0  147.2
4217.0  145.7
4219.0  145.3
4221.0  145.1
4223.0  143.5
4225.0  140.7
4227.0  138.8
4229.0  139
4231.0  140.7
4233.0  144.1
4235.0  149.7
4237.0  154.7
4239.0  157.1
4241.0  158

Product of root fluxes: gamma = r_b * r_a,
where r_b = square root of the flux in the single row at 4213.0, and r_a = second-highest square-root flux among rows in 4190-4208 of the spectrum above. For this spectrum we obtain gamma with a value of 148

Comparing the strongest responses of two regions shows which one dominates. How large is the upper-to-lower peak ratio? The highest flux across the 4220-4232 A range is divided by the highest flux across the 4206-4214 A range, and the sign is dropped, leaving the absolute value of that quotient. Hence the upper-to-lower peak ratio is 0.95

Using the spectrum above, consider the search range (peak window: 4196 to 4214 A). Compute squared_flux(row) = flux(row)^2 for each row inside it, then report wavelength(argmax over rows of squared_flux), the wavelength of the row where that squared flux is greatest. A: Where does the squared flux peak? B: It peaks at 4209.0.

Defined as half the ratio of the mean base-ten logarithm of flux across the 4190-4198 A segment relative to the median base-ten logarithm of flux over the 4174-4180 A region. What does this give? 0.502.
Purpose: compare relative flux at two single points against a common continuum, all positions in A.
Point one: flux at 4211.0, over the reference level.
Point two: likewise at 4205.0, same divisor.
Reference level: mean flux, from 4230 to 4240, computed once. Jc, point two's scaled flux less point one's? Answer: -0.045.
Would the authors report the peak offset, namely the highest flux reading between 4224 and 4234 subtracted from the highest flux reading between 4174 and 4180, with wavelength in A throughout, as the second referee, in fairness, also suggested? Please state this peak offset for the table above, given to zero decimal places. -10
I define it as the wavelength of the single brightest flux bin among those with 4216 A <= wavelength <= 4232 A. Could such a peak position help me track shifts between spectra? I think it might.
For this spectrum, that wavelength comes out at 4217.0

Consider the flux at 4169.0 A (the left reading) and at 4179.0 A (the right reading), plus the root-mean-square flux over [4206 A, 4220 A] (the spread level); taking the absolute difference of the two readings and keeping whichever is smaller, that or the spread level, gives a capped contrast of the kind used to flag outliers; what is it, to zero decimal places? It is 11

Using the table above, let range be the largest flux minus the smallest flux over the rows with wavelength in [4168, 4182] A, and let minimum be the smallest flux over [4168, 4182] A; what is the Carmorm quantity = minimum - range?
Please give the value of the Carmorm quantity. 121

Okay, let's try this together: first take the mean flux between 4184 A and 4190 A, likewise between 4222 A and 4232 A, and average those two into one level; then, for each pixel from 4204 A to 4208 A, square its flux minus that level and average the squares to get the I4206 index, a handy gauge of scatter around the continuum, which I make 53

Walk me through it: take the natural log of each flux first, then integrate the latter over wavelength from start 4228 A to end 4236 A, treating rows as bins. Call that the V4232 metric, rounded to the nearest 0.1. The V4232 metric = 39.7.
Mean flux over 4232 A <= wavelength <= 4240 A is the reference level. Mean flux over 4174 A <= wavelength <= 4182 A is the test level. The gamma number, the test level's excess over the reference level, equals -17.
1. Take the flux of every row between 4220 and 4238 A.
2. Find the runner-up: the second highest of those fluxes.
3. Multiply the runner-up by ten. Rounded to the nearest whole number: 1497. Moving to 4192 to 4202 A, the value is 1386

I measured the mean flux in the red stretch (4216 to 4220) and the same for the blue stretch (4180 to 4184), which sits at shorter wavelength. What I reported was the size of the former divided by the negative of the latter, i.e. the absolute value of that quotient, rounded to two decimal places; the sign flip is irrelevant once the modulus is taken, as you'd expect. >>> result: 1.07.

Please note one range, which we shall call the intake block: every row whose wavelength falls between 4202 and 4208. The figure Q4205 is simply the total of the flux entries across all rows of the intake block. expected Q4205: 437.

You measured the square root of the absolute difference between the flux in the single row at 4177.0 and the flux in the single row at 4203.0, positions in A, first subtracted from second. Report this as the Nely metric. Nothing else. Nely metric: 2.6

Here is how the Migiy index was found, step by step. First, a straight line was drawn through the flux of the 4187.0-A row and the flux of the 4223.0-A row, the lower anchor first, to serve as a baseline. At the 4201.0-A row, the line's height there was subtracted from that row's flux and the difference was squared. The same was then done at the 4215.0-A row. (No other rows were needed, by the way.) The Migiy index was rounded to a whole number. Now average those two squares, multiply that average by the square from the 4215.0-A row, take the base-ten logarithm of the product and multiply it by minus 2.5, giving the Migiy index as -6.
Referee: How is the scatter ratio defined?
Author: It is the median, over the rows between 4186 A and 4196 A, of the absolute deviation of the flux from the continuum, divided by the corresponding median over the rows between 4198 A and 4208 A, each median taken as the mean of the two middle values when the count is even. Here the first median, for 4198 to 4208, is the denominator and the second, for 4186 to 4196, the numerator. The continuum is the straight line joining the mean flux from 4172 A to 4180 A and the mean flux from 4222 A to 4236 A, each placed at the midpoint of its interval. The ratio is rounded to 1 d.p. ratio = 1.2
